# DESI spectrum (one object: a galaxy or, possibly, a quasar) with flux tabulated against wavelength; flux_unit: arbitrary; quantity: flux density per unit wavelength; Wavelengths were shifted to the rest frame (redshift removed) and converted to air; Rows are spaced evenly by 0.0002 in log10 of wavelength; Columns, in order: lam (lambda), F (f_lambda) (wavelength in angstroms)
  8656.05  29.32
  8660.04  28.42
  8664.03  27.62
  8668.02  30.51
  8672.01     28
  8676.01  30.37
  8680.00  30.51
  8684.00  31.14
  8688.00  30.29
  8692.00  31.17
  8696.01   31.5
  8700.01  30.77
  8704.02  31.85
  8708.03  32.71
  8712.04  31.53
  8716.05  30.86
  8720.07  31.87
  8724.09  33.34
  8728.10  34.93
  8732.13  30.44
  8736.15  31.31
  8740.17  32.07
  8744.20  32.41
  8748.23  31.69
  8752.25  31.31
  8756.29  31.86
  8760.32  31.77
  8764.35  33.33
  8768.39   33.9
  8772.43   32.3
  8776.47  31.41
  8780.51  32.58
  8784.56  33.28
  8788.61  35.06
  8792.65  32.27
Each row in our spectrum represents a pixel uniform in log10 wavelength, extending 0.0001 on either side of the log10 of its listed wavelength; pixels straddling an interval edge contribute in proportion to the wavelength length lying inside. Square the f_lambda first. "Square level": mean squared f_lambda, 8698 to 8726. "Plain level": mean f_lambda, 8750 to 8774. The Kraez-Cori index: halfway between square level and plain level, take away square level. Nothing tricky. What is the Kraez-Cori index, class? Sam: -491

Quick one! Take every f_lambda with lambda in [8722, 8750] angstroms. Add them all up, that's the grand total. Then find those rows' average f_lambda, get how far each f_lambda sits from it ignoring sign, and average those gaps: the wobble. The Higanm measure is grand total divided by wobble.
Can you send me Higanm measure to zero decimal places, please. 212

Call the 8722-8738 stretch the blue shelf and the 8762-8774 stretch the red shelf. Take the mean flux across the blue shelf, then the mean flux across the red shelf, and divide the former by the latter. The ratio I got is 0.98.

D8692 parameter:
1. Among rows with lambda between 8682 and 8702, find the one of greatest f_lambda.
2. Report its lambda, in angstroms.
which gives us 8696.01 angstroms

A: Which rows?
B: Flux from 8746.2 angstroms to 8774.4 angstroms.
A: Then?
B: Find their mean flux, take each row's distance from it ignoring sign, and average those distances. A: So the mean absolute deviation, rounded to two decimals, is 0.75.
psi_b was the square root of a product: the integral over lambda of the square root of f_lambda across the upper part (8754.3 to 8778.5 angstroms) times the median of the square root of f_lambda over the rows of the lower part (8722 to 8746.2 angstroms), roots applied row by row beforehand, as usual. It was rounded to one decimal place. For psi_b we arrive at 28.0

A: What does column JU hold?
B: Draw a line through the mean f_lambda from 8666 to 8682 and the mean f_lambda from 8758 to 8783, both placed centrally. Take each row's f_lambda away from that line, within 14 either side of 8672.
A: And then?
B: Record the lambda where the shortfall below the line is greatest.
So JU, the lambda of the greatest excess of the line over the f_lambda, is 8664.03 angstroms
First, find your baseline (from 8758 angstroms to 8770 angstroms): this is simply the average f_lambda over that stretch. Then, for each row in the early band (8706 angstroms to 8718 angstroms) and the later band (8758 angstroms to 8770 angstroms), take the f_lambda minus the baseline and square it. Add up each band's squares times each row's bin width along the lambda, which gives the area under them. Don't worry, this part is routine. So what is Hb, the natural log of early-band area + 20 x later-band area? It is 5.41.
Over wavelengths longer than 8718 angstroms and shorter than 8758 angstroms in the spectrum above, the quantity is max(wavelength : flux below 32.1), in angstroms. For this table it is 8756.29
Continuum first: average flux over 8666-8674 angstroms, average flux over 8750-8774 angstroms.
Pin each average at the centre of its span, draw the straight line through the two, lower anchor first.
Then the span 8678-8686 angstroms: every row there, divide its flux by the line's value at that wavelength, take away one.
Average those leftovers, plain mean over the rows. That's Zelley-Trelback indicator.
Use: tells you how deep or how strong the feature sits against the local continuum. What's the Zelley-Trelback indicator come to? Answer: 0.039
